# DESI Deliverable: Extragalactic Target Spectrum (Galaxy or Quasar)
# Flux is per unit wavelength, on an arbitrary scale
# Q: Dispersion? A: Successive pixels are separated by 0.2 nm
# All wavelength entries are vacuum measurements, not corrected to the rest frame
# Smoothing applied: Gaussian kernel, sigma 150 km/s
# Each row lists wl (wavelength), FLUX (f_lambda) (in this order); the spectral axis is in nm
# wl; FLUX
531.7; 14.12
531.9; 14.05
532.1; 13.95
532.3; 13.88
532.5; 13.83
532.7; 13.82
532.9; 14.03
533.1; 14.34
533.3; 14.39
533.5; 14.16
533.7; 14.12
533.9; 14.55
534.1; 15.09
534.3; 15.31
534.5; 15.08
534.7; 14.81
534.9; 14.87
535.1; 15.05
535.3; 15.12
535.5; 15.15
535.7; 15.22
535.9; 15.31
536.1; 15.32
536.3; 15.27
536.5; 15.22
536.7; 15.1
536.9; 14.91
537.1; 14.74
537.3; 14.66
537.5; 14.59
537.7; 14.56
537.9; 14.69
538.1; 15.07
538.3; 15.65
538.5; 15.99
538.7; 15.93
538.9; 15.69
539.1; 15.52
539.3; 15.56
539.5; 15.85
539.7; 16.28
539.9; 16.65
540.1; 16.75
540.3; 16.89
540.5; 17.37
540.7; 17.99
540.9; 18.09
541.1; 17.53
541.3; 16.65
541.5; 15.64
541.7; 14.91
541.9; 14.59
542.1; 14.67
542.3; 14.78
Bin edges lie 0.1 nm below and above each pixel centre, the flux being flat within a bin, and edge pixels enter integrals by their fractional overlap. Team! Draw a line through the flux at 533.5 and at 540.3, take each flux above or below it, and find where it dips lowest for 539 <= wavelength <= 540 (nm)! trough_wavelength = 539.3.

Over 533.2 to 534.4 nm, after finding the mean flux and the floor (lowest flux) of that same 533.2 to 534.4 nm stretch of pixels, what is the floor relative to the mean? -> 0.967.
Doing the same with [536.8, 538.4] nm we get 0.980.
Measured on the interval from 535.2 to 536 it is 0.995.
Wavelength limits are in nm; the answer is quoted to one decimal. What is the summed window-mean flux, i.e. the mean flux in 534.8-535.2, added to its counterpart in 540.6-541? 33.0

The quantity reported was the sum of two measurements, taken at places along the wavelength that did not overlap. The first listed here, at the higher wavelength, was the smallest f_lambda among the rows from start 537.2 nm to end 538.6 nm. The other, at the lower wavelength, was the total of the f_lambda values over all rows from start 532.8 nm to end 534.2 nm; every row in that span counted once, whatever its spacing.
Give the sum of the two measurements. 115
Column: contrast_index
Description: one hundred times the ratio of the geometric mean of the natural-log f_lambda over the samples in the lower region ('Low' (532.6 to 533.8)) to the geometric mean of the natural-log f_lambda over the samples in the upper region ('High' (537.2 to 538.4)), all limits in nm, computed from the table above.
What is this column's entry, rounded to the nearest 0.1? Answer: 98.2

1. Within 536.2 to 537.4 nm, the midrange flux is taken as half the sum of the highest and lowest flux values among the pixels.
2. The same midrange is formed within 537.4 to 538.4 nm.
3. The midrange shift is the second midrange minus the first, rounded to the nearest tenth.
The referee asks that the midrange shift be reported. 0.1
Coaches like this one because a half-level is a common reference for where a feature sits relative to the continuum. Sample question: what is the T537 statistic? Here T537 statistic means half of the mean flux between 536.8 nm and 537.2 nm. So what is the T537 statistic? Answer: 7.41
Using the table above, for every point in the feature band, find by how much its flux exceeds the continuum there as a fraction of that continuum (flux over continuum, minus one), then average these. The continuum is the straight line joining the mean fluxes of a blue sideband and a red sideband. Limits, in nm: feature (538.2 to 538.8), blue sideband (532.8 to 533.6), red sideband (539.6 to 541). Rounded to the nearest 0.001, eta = -0.034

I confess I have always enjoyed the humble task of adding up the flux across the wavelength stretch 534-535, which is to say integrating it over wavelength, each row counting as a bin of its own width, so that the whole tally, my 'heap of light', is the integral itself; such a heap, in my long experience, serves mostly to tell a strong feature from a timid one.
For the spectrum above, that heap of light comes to 15.0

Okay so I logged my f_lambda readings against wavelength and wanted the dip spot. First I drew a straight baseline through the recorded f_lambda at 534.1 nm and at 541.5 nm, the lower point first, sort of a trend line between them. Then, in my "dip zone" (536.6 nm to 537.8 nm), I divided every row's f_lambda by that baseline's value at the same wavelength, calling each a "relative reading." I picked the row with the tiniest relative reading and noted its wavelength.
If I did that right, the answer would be 537.7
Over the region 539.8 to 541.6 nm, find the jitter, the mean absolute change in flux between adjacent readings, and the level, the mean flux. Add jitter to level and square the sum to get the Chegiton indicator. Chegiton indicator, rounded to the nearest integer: 308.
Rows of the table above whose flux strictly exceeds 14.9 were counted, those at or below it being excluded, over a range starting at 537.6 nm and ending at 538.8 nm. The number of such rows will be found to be 4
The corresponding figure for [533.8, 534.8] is 3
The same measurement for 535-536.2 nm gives 6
